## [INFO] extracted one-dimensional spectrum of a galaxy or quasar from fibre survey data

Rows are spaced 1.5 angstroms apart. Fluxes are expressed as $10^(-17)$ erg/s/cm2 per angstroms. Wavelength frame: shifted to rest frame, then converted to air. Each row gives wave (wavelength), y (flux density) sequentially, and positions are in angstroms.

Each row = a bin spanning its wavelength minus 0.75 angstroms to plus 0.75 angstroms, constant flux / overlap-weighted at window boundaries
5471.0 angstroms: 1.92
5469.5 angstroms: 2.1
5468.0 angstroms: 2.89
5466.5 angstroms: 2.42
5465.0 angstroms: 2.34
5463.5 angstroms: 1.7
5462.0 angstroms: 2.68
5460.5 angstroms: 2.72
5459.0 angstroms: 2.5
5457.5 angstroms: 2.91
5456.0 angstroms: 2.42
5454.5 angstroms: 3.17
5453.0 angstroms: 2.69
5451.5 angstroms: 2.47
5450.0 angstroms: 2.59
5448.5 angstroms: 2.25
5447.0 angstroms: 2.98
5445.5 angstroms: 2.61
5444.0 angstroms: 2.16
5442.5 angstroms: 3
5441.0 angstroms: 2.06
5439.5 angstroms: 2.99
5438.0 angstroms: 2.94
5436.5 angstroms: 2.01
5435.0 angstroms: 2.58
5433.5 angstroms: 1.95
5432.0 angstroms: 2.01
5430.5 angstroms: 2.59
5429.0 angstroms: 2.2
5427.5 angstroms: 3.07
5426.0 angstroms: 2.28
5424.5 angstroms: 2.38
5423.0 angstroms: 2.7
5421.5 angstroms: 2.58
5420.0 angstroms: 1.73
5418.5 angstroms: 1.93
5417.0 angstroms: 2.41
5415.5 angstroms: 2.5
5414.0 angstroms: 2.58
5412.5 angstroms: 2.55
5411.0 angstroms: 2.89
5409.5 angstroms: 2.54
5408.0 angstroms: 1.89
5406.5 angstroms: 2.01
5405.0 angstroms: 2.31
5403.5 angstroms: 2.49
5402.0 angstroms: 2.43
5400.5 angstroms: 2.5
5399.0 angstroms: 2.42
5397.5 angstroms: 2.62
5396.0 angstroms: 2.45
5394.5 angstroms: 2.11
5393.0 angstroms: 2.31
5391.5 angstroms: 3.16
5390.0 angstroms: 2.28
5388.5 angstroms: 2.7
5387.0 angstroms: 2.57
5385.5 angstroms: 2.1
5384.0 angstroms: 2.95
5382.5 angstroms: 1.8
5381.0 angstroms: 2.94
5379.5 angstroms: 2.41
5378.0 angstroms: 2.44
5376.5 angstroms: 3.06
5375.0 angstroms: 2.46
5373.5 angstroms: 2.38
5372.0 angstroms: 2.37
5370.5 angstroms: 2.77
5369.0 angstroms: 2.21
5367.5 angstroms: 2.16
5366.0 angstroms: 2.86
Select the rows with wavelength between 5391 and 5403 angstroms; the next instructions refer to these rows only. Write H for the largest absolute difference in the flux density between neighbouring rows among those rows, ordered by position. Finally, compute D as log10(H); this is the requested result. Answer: -0.071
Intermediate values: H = 0.85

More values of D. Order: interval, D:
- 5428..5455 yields -0.027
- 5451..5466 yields -0.009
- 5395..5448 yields -0.027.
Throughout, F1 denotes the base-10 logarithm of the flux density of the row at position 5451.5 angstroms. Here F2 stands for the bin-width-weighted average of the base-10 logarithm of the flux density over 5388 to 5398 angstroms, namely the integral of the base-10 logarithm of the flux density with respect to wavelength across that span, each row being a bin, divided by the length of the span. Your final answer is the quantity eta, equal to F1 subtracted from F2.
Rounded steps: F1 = 0.393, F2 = 0.396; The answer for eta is 0.00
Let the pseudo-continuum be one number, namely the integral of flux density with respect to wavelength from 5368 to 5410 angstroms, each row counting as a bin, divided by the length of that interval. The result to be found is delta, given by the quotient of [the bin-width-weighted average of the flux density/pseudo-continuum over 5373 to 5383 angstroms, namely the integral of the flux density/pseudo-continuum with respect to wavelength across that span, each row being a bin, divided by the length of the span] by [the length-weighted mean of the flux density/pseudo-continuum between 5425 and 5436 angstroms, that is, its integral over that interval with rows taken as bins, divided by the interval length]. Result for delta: 1.06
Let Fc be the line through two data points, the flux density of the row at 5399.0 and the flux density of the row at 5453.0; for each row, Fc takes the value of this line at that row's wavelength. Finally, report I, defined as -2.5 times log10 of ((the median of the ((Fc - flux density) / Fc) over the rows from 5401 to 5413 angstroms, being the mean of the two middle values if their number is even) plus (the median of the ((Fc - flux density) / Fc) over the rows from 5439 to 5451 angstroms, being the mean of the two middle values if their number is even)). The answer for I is 4.5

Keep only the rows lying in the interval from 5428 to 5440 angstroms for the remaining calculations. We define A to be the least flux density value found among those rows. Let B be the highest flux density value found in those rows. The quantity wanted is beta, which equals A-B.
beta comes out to -1.04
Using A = 1.95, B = 2.99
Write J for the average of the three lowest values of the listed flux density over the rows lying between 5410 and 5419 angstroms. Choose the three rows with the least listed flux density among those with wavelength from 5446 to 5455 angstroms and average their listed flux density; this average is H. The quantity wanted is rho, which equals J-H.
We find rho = -0.16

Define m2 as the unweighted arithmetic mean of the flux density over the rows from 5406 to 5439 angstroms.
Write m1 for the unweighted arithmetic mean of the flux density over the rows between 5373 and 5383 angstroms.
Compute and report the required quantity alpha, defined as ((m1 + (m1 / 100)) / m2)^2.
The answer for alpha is 1.13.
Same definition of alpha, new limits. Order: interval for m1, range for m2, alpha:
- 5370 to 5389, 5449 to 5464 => 0.98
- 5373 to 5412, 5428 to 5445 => 1.07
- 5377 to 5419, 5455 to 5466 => 1.00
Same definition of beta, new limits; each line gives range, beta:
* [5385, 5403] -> -1.06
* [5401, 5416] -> -1.00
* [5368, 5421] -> -1.43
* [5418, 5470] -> -1.47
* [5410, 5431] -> -1.34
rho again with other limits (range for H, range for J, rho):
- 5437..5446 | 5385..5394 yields -0.05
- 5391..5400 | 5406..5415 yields -0.13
